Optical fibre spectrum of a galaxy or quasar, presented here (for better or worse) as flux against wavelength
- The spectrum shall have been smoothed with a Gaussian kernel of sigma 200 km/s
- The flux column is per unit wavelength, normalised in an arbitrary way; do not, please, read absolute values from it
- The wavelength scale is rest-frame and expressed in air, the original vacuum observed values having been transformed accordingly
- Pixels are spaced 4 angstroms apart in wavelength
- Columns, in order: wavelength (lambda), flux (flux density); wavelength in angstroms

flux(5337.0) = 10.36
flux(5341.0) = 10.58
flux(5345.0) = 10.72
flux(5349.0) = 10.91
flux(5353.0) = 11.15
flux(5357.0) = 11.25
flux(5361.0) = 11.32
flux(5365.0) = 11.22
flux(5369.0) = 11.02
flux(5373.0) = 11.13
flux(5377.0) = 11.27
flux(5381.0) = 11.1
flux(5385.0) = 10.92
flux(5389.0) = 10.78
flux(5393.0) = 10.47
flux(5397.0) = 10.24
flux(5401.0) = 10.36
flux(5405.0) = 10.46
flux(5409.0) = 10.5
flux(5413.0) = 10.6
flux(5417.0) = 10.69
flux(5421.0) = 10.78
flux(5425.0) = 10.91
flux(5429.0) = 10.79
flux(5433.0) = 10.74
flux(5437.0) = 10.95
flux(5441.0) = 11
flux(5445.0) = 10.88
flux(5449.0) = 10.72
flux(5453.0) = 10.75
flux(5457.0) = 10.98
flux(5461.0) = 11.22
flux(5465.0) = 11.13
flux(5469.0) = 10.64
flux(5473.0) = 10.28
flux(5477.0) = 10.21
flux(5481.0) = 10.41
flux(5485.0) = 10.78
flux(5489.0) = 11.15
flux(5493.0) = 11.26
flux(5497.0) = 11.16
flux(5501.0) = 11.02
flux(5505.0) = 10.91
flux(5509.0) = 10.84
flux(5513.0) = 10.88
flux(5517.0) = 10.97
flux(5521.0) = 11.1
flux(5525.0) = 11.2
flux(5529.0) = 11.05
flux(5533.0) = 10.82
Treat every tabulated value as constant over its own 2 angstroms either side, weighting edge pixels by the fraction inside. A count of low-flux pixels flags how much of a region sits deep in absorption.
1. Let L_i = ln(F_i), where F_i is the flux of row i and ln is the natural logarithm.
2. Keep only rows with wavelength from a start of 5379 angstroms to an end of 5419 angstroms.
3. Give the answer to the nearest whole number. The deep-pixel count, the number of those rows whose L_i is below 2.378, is 8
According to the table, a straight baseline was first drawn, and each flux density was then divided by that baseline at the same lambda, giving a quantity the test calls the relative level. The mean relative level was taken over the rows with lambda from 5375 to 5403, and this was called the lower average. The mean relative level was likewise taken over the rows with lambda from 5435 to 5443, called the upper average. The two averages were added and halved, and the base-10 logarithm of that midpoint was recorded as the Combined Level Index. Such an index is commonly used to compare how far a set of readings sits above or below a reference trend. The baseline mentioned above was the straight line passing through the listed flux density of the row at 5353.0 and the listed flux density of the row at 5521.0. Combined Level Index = -0.011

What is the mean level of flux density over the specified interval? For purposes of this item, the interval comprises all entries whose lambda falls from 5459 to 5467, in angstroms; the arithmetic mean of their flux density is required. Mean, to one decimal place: 11.2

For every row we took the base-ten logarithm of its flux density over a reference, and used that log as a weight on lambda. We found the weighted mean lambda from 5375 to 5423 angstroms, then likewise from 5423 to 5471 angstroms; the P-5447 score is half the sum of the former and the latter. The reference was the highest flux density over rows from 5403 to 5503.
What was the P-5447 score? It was 5424.2 angstroms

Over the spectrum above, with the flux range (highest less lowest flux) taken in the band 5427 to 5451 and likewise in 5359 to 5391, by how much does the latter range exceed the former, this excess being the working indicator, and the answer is 0.3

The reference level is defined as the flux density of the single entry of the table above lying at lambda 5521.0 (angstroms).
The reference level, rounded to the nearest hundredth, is 11.10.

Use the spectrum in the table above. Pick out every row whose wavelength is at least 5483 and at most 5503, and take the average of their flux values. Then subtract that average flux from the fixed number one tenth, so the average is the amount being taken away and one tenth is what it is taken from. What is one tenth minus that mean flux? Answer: -11.0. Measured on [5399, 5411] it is -10.3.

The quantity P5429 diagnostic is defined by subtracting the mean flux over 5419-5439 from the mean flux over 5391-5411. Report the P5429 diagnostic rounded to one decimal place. -0.4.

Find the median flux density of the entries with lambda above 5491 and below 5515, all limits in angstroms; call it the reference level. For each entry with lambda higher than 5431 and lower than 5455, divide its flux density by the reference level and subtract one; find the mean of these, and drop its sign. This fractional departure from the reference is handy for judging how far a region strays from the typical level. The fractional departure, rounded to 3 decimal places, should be 0.011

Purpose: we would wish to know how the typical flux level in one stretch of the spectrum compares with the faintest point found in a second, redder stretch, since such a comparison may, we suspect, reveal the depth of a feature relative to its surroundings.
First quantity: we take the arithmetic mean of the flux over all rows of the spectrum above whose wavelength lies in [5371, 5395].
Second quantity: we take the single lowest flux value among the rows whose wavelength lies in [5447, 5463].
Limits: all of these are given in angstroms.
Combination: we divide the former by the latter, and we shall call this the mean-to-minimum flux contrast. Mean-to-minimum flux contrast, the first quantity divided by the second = 1.02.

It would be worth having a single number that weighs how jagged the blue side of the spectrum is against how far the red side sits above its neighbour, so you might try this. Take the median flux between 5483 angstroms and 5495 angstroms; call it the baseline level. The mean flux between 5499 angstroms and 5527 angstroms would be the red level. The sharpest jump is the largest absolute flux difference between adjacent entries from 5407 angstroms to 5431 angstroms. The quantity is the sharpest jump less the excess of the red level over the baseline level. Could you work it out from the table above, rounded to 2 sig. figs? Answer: 0.29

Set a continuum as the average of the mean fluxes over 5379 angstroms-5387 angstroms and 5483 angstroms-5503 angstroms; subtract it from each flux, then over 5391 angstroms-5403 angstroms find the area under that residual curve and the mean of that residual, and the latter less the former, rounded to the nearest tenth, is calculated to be 7.5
